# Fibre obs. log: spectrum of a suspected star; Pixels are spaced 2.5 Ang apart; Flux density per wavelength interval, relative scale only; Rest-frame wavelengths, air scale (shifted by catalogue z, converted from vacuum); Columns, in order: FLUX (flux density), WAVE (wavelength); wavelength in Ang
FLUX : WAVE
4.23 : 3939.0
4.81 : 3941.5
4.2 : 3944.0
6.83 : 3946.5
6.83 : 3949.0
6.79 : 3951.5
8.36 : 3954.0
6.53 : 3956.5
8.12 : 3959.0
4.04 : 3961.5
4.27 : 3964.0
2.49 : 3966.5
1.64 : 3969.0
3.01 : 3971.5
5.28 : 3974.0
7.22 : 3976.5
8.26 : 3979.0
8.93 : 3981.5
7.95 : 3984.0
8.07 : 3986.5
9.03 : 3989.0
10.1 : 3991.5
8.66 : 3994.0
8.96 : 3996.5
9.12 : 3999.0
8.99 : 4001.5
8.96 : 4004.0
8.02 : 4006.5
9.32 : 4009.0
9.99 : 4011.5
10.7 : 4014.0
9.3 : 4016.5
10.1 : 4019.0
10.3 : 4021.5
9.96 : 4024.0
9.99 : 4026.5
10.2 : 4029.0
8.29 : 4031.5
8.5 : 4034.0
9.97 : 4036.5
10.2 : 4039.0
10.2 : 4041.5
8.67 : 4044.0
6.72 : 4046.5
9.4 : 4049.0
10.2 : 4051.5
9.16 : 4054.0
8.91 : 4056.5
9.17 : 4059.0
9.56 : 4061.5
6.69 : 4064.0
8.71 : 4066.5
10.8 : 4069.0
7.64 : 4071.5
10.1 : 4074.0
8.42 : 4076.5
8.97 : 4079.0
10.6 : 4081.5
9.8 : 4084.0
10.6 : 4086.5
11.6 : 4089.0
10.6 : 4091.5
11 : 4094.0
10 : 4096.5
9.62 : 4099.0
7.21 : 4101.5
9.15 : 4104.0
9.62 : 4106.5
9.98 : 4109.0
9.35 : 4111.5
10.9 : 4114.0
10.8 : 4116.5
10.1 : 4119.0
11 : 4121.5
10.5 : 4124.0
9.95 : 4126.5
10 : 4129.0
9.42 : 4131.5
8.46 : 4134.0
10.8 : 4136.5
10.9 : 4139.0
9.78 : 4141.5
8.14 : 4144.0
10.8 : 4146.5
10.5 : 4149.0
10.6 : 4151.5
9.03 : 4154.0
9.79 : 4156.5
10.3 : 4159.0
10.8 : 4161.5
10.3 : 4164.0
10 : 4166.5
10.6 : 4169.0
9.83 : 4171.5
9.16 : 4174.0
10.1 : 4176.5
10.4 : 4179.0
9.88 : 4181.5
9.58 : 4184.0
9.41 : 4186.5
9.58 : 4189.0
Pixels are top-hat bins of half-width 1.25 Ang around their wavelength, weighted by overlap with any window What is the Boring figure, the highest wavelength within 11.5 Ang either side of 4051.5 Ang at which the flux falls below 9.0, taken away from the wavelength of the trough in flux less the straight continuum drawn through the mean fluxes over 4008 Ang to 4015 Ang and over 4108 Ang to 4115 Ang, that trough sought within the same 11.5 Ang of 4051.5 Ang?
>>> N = -10.0 Ang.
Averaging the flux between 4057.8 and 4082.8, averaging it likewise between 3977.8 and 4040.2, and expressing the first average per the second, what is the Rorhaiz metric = 0.98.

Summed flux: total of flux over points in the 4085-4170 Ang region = 342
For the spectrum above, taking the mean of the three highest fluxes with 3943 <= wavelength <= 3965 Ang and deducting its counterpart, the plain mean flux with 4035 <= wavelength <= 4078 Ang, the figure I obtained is -1.32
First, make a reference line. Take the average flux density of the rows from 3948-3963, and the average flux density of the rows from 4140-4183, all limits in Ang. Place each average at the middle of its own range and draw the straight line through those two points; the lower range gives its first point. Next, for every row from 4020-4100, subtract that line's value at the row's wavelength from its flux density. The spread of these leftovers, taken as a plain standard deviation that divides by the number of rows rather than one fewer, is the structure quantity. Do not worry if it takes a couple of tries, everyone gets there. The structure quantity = 1.1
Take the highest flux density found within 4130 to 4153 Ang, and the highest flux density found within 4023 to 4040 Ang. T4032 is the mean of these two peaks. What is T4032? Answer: 10.55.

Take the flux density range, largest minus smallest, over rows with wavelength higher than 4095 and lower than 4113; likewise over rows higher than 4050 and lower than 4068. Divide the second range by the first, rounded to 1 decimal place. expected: 1.3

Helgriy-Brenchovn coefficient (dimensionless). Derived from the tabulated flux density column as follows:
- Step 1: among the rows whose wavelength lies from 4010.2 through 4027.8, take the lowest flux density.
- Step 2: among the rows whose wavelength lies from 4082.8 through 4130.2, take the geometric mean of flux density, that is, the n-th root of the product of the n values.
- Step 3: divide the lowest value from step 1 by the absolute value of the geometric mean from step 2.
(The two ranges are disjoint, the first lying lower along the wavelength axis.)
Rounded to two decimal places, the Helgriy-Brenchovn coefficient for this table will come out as 0.93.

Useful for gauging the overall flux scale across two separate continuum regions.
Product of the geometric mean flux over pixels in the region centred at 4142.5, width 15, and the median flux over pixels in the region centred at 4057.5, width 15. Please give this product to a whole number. 93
